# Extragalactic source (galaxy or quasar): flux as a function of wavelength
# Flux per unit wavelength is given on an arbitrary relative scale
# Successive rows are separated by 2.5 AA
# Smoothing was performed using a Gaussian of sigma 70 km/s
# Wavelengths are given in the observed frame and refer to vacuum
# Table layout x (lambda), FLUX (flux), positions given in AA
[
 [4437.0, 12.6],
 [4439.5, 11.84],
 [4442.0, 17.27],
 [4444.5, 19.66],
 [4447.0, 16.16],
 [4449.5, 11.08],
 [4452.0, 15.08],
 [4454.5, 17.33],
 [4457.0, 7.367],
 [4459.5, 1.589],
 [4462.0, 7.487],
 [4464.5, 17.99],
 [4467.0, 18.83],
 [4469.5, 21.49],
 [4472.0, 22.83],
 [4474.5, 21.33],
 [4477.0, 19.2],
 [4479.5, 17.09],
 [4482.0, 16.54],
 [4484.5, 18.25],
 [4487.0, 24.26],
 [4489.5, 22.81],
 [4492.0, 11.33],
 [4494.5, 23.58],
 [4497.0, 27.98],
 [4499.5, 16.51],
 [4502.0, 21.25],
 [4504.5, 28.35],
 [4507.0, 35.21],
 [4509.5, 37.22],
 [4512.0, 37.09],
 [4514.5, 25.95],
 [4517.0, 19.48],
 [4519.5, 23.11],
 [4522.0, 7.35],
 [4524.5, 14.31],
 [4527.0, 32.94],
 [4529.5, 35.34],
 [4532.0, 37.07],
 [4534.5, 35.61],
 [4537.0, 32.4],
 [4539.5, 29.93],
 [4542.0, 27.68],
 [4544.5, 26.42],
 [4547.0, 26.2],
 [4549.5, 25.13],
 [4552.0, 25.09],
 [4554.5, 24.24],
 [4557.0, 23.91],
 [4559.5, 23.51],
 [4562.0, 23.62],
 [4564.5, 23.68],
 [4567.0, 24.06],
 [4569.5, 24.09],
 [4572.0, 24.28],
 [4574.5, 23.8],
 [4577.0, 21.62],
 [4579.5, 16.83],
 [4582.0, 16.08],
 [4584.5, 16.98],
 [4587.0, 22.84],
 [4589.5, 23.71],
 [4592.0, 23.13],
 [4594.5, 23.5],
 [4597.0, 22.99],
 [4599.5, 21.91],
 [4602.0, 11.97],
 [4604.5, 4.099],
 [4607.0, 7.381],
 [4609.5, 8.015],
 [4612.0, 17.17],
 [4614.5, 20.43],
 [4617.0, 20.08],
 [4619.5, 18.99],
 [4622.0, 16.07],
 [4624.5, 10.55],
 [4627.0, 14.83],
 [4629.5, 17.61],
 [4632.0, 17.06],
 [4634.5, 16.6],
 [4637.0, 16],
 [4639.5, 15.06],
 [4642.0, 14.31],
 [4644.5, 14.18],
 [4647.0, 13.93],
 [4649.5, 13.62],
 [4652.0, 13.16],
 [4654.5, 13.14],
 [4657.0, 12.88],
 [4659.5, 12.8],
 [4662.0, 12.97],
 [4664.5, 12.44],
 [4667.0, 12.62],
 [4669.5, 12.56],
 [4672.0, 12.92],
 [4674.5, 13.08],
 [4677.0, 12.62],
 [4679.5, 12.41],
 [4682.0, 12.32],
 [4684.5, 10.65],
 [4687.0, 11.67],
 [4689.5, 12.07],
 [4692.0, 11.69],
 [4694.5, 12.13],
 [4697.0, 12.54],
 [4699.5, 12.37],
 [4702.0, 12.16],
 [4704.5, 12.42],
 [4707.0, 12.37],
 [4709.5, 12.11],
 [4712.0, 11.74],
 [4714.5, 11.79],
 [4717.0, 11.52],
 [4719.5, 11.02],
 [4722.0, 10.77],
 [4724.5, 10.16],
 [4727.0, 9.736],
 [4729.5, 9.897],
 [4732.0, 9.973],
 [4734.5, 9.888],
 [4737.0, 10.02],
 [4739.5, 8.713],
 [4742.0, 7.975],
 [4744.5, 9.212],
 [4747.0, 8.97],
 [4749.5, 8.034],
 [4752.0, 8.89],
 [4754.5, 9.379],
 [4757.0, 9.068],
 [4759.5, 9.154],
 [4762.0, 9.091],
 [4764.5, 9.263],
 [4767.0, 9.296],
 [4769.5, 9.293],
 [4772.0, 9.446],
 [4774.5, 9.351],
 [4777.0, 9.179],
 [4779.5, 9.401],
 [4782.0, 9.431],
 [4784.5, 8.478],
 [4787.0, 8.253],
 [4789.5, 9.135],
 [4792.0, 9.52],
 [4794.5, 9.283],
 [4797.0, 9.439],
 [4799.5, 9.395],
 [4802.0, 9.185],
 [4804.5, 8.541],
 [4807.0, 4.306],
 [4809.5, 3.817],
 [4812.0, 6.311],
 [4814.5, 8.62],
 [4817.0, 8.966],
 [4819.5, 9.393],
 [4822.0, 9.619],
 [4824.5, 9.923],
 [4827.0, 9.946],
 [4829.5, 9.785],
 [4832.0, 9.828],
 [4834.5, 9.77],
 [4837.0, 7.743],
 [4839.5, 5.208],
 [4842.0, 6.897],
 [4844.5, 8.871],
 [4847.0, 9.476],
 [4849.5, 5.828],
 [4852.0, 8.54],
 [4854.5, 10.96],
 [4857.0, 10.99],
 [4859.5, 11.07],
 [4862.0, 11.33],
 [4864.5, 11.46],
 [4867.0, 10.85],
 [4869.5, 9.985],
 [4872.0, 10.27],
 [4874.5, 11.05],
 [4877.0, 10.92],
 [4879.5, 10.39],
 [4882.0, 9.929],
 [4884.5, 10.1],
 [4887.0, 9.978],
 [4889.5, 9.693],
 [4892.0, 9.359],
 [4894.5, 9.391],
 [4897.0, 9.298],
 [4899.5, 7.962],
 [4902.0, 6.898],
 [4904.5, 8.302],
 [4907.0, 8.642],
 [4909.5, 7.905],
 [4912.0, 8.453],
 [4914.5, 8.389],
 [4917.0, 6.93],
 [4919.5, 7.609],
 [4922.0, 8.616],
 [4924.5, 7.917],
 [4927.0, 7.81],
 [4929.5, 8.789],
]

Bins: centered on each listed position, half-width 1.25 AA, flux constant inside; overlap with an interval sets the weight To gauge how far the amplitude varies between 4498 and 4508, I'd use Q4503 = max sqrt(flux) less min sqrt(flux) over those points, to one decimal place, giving 1.9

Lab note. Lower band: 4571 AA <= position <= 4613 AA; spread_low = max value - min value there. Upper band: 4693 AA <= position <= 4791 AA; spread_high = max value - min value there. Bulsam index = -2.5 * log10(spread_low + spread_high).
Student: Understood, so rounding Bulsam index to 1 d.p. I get -3.5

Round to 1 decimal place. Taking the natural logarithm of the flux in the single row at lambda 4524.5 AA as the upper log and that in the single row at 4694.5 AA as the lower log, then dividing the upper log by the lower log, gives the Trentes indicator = 1.1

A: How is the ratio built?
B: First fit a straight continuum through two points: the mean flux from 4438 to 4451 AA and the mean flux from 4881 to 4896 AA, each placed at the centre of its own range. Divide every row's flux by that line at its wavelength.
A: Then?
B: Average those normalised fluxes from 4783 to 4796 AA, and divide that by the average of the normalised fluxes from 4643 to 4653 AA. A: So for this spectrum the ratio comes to 0.75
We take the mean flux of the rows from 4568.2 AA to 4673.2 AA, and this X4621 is 16.3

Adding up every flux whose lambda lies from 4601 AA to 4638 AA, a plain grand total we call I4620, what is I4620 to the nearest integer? 217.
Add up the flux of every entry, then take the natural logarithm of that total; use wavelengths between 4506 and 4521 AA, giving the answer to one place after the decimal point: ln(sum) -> 5.2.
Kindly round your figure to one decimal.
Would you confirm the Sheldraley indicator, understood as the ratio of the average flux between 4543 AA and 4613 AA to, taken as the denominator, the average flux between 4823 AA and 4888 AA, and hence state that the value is 2.1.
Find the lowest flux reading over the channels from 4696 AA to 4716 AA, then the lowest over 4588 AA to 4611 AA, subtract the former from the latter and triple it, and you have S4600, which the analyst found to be -23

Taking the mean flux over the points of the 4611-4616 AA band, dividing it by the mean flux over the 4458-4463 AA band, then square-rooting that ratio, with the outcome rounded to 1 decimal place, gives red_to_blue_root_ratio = 2.0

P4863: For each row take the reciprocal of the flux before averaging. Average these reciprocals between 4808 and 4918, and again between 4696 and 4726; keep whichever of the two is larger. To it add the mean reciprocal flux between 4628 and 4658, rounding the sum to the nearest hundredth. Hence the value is 0.18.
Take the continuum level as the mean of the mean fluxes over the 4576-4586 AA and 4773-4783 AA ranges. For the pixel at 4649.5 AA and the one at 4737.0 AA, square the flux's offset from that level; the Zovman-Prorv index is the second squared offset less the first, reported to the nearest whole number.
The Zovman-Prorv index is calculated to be 13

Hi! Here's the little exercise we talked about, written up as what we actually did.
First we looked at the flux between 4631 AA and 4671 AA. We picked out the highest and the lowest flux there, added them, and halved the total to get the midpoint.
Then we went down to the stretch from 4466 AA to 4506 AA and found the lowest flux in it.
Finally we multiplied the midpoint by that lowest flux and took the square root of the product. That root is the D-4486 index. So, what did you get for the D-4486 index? 13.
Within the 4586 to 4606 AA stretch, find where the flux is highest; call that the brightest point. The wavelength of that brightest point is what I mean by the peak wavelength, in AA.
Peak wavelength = 4589.5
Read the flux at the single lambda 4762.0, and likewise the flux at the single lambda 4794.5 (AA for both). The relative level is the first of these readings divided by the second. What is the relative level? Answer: 1.0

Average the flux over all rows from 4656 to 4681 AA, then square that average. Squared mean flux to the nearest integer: 162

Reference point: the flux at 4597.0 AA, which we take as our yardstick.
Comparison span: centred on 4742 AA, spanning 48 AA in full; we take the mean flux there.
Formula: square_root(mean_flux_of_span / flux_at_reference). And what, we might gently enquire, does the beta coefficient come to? 0.64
